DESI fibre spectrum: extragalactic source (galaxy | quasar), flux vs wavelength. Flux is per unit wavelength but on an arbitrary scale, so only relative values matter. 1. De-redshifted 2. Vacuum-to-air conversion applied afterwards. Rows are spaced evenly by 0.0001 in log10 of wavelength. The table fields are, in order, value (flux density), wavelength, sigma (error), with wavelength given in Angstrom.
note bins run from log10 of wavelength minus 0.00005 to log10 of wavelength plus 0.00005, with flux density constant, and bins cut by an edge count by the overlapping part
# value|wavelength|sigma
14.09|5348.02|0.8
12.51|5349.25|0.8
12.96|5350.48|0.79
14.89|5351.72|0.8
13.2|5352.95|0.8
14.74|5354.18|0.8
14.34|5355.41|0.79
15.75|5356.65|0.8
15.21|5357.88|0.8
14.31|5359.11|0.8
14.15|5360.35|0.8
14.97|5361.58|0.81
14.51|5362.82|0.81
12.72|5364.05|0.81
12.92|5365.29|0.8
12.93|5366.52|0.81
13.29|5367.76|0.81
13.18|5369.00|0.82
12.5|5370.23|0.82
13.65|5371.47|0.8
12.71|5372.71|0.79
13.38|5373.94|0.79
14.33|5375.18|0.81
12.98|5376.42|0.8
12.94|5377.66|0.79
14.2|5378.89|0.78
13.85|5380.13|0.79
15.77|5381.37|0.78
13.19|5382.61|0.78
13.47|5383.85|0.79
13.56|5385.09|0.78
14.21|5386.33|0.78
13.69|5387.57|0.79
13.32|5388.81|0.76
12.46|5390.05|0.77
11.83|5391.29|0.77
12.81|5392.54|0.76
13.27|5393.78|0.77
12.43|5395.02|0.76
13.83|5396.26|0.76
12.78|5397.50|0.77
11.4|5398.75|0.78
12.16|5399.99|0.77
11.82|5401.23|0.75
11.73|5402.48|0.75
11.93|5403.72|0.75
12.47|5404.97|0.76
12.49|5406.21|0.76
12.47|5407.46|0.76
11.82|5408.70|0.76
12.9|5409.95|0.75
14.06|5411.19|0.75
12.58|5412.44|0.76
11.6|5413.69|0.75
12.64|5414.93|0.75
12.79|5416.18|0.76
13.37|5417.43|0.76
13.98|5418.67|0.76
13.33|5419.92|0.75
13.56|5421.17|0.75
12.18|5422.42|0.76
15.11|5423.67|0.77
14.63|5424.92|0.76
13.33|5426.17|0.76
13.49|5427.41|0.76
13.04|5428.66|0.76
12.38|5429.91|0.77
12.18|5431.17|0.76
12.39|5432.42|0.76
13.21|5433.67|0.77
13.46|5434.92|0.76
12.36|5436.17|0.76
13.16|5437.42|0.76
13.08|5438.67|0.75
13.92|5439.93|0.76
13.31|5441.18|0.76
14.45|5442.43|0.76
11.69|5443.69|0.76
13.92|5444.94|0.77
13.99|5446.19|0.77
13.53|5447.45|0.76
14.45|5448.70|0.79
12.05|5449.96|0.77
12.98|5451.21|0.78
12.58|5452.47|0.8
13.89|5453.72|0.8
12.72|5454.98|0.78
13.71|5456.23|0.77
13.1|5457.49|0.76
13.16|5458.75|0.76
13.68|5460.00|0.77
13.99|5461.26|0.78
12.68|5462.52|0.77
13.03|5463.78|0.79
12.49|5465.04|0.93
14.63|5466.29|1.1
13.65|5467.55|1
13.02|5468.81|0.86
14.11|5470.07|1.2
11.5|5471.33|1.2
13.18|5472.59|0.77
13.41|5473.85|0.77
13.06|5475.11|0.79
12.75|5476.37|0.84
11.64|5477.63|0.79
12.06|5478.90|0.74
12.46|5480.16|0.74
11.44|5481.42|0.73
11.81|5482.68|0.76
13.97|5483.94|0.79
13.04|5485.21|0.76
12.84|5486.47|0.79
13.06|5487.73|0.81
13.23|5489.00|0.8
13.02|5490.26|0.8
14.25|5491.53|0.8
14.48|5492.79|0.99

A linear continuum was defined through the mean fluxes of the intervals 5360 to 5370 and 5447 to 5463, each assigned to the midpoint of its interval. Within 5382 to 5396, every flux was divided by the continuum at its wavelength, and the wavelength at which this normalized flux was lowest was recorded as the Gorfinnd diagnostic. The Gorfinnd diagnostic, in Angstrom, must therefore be 5391.29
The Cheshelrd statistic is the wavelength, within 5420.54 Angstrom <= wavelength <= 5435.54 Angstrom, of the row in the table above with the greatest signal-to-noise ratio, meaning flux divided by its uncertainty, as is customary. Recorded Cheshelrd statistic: 5423.67 Angstrom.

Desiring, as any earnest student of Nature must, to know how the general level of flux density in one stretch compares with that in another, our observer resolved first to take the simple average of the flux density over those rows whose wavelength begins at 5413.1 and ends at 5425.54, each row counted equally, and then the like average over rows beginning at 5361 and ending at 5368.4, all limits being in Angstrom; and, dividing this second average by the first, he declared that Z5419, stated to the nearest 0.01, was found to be 1.02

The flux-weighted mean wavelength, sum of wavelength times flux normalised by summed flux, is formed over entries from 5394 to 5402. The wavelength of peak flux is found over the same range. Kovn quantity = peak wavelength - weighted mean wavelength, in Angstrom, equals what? -1.8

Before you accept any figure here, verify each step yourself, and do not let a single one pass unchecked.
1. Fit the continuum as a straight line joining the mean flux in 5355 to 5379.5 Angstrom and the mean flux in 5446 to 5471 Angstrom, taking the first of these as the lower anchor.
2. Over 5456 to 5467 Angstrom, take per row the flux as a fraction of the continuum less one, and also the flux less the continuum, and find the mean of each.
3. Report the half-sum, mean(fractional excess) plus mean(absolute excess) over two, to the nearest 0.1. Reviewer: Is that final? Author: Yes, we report 0.0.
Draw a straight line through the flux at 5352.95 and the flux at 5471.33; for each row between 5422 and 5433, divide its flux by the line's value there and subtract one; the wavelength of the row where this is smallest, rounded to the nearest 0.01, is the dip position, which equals 5422.42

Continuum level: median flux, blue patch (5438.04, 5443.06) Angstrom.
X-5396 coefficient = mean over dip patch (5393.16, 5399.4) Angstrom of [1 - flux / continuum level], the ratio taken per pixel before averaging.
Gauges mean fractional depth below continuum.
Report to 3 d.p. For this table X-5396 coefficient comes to 0.064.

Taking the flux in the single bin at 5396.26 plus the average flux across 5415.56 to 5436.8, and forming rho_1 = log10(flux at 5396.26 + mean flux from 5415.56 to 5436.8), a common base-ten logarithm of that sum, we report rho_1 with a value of 1.432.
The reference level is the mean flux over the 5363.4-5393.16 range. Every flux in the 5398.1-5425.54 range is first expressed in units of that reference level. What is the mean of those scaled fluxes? 0.96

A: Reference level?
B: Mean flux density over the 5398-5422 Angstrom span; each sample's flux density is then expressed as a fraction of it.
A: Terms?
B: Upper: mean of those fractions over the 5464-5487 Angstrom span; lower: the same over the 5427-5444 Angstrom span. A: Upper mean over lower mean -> 0.99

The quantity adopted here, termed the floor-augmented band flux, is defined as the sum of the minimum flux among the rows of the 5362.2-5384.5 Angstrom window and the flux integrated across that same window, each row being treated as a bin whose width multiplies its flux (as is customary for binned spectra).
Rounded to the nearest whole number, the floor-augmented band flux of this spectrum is 313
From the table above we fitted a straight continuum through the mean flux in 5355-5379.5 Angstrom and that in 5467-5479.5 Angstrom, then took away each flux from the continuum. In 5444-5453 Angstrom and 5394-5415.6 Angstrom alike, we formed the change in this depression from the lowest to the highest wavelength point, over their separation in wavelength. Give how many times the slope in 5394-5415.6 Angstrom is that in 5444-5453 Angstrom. -0.1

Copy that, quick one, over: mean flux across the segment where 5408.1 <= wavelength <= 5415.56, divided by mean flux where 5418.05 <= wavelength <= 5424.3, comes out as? 0.92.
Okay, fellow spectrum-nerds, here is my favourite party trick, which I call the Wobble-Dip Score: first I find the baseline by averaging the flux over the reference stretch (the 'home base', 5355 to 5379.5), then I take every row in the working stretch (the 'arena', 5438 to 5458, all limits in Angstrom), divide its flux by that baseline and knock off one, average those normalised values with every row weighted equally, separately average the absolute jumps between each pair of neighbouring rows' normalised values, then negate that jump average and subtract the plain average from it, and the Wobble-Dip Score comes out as -0.052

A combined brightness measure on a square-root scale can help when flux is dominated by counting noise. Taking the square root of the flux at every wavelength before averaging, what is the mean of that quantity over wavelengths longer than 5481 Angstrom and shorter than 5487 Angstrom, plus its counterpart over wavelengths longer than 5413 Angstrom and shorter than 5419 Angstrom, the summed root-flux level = 7.14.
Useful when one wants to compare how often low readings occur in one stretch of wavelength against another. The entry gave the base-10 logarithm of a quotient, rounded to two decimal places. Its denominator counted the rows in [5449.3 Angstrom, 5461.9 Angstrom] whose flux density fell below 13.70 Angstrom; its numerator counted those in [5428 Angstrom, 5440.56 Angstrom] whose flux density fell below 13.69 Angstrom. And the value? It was 0.11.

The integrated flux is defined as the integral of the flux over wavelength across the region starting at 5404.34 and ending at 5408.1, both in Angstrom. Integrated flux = 47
